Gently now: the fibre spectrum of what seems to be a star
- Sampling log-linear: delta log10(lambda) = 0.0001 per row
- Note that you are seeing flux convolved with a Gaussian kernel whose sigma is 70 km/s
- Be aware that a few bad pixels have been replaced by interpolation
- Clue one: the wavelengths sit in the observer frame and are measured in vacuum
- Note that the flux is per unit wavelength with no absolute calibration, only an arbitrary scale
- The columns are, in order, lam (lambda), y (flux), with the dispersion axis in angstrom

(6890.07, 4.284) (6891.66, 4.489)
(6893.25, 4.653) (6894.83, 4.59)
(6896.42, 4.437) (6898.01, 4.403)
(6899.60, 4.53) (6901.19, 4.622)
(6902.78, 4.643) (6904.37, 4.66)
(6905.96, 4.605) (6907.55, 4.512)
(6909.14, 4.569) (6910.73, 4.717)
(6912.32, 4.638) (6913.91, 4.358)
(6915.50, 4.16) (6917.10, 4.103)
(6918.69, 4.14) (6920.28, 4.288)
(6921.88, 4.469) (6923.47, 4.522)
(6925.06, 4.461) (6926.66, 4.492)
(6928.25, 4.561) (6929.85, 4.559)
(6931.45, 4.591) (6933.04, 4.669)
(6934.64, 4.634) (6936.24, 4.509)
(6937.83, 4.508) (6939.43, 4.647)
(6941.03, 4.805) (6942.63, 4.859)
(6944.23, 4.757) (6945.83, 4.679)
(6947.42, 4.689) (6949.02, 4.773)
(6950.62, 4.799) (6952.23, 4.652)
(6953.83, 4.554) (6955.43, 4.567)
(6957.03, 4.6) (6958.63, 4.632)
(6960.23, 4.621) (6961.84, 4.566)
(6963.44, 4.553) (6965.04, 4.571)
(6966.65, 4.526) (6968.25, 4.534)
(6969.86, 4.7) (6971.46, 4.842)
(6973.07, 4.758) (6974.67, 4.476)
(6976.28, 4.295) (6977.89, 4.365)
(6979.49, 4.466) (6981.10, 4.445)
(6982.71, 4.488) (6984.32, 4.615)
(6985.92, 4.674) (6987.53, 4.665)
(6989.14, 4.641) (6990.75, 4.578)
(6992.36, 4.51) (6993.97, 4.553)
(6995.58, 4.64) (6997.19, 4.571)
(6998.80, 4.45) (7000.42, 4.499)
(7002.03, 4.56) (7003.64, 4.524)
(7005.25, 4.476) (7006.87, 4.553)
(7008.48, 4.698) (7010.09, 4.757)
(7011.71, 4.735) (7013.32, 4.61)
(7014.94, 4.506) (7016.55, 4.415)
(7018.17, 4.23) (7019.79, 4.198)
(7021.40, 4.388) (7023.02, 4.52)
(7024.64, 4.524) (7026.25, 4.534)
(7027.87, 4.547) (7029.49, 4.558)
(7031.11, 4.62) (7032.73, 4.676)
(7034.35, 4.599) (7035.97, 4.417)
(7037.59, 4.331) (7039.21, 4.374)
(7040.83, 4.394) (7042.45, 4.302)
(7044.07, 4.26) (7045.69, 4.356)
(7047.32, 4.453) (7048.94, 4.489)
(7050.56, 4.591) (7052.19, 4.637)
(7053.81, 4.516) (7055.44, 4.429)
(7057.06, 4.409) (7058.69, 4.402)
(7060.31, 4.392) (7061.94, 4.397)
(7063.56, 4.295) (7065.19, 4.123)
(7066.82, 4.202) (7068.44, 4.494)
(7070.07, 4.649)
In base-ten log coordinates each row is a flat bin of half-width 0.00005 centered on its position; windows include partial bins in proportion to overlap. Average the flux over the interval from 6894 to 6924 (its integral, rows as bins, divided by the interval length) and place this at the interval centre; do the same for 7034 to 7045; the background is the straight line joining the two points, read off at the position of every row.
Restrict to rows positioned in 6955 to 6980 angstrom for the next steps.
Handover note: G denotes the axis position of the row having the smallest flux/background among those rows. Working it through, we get 6976.28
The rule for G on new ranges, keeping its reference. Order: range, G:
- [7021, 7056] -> 7044.07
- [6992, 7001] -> 6998.80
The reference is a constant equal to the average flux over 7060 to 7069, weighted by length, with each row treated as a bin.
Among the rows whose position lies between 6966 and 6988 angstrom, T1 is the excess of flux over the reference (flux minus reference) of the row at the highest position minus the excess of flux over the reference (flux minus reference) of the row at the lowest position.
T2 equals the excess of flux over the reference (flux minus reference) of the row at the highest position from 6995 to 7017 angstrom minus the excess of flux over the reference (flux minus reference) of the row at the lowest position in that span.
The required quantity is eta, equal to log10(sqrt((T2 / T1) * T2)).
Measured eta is -0.22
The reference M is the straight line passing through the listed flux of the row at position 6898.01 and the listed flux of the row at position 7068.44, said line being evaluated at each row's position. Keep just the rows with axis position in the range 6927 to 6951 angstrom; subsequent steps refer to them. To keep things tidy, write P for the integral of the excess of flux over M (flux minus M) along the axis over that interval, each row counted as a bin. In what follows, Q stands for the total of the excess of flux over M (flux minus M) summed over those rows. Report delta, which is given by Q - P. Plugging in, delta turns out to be -2.1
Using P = 6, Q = 3.7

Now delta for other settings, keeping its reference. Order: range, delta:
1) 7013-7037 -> -0.1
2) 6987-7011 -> -1.1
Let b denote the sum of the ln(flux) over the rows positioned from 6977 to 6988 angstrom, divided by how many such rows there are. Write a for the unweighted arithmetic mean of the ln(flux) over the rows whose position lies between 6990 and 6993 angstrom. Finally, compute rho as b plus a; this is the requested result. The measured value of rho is 3.024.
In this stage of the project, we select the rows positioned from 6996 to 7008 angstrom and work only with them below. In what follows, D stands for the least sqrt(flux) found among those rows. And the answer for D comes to 2.11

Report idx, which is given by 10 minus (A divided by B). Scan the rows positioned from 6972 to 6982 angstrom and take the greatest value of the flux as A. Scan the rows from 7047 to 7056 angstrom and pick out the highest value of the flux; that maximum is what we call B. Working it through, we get 8.97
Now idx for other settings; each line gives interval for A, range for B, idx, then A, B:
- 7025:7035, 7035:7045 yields 8.94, 4.676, 4.417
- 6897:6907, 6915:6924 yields 8.97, 4.66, 4.522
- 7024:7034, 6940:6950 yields 9.04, 4.676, 4.859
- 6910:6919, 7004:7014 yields 9.01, 4.717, 4.757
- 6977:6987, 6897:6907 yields 9.00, 4.674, 4.66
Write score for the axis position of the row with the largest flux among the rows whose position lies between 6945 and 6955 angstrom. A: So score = 6950.62 angstrom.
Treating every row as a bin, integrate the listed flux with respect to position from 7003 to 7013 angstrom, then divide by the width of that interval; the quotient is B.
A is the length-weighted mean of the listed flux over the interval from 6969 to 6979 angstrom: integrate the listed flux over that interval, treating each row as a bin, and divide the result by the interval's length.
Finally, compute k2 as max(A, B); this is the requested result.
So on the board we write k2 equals 4.63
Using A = 4.57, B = 4.63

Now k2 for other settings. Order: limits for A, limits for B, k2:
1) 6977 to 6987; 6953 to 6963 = 4.59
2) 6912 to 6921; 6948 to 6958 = 4.66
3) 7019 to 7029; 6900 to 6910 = 4.60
